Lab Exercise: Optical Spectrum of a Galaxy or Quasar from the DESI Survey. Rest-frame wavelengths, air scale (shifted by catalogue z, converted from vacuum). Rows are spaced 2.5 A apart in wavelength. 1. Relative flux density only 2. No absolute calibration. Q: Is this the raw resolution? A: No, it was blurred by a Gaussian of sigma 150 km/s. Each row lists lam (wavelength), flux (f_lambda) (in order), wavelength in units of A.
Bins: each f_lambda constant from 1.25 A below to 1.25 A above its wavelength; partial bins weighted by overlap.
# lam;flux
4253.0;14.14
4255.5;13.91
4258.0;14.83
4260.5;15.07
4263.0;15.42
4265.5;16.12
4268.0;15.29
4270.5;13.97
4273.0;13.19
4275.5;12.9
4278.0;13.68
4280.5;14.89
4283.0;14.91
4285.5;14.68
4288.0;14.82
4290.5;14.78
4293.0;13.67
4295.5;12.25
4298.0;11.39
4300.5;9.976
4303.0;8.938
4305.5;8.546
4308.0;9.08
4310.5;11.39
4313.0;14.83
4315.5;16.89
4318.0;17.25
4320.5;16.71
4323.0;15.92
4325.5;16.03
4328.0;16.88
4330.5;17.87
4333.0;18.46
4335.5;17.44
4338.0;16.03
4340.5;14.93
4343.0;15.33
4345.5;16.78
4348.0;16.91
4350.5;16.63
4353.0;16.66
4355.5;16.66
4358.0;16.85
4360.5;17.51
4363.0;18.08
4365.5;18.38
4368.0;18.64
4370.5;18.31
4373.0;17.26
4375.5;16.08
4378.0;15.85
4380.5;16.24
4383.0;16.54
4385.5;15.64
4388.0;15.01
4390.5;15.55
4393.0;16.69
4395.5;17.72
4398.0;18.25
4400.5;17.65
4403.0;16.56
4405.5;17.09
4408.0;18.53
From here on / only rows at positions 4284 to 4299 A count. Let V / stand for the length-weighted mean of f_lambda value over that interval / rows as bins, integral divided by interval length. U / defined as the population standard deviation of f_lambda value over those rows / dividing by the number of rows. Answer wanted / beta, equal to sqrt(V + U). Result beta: 3.87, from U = 1.34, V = 13.7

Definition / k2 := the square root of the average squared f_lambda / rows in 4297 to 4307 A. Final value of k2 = 9.8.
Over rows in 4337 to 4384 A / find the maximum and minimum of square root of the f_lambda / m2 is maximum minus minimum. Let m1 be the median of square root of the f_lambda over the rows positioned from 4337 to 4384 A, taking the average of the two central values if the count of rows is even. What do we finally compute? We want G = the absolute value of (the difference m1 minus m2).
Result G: 3.6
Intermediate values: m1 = 4.08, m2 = 0.45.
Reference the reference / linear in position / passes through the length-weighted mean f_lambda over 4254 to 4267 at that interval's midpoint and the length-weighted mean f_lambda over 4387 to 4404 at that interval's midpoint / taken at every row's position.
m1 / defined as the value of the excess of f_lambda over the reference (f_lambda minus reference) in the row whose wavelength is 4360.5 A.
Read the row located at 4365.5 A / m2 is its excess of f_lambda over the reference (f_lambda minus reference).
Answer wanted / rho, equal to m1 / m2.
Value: 0.6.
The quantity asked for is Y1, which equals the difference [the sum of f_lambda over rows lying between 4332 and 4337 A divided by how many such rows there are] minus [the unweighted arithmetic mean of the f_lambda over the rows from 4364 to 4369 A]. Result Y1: -0.6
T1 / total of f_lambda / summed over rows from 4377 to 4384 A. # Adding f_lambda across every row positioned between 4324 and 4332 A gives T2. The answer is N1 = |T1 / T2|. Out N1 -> 0.96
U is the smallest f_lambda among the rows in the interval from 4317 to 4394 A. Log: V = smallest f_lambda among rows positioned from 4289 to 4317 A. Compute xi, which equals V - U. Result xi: -6.4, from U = 14.93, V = 8.546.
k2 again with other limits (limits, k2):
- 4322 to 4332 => 16.7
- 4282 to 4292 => 14.8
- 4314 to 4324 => 16.7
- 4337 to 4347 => 15.8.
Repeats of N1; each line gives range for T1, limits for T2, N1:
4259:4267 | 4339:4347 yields 0.99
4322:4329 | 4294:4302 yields 1.45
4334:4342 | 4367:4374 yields 0.89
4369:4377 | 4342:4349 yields 1.05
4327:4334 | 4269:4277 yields 1.33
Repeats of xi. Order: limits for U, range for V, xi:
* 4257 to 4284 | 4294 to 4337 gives -4.4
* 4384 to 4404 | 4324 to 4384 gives -0.1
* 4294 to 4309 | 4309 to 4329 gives 2.8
